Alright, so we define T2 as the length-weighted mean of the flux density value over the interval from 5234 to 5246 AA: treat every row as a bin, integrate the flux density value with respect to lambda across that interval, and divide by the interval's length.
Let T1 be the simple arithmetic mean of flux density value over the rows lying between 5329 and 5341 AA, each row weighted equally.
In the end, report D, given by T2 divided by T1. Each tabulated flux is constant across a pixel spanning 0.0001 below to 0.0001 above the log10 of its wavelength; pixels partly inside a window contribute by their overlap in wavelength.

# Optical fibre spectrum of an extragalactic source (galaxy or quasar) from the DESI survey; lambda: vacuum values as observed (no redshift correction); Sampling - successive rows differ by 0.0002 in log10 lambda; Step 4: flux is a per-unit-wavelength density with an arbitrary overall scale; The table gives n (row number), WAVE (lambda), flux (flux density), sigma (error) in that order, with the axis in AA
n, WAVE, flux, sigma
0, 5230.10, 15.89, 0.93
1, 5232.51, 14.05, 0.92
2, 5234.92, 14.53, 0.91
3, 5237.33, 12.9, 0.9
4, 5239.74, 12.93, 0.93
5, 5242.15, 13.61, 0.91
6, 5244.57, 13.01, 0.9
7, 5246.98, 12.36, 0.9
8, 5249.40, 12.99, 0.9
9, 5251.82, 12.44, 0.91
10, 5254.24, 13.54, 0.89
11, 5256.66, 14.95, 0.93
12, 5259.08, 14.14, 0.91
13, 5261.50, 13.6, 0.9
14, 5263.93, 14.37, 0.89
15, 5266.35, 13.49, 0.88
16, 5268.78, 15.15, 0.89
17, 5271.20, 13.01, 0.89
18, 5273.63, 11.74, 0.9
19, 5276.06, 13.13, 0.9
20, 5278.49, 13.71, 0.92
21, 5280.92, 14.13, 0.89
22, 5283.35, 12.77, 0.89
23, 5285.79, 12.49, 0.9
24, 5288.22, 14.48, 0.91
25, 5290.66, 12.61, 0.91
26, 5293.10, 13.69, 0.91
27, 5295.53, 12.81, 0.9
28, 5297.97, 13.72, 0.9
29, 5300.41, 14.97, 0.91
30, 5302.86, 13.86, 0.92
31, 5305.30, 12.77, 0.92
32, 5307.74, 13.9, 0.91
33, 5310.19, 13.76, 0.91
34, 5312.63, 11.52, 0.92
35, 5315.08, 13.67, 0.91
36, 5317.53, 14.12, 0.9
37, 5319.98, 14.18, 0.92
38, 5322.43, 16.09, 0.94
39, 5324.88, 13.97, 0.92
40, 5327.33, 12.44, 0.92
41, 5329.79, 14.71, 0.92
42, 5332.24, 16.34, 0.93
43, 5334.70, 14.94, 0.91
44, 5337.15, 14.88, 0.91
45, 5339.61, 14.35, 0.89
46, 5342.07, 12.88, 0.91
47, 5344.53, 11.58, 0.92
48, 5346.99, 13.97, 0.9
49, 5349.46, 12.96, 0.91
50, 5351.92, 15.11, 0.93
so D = 0.89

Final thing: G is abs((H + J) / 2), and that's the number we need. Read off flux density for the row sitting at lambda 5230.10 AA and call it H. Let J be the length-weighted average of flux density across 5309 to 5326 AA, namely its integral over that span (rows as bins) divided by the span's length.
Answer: 14.9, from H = 15.89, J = 13.90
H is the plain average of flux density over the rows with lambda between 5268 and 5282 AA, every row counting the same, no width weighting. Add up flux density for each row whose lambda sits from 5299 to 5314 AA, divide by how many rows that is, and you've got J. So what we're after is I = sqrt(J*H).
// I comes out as 13.5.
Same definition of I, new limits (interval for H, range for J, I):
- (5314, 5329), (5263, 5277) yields 13.8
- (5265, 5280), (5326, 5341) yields 14.0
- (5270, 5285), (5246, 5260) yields 13.2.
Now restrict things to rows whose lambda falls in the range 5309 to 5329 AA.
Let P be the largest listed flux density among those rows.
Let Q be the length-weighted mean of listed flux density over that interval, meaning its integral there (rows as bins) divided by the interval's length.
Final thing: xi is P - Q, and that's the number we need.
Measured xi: 2.3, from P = 16.09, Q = 13.7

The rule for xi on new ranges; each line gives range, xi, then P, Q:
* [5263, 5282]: 1.6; 15.15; 13.6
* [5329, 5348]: 2.1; 16.34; 14.2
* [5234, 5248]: 1.3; 14.53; 13.2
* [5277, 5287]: 0.9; 14.13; 13.3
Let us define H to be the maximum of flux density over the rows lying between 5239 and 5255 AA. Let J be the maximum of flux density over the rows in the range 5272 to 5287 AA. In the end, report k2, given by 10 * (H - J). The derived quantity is -5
